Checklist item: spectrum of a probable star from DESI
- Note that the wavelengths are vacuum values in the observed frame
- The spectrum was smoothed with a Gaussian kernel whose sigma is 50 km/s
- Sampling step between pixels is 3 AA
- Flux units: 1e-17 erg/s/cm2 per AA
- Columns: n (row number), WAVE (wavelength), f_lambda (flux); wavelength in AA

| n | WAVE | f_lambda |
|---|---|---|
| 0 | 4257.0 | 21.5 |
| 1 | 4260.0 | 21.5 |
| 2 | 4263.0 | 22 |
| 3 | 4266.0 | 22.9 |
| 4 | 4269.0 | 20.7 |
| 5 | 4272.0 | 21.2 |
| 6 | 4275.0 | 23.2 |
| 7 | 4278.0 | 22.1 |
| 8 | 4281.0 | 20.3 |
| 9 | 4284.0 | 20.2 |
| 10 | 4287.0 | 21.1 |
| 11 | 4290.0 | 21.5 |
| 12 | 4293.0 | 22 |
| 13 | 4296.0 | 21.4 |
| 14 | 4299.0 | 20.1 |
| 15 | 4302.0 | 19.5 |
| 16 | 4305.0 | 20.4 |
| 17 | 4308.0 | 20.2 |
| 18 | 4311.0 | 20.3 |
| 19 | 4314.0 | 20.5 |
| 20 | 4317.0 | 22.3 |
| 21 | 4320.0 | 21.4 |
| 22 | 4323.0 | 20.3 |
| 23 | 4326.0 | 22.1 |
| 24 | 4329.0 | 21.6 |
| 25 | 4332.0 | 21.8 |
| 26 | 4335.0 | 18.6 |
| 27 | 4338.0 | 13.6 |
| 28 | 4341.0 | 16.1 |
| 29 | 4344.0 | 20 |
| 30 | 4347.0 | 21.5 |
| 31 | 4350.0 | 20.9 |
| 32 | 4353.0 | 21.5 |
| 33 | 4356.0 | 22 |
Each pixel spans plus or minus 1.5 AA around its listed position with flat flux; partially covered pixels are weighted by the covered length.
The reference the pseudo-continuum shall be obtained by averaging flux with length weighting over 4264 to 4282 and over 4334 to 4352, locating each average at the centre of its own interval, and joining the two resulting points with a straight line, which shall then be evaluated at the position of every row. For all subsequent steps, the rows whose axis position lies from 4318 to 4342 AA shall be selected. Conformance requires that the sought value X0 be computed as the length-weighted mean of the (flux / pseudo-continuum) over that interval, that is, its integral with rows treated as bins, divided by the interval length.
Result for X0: 1.02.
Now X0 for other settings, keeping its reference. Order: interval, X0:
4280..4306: 0.99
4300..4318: 1.02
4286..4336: 1.05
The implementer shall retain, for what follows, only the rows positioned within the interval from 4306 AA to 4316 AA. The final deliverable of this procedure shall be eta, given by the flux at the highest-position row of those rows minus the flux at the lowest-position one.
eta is 0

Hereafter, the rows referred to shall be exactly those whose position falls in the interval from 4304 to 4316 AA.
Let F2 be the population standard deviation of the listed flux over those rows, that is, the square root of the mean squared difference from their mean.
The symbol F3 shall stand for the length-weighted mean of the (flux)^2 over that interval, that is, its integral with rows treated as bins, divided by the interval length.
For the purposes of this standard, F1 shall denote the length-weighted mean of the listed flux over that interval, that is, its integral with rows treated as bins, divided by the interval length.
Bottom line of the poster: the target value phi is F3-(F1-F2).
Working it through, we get 397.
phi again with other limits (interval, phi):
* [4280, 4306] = 411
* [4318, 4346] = 374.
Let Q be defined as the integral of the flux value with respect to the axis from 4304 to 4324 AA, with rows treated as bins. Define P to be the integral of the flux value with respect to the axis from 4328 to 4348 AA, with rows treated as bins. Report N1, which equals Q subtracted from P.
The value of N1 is -38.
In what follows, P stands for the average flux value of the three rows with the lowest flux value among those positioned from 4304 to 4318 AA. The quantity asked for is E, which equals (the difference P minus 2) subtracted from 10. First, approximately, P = 20.3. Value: -8.3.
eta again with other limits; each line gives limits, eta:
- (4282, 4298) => 1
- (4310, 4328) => 2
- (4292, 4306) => -2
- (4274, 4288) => -2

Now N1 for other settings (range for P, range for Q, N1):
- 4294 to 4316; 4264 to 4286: -24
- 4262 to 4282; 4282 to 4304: -22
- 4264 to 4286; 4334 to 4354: 97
